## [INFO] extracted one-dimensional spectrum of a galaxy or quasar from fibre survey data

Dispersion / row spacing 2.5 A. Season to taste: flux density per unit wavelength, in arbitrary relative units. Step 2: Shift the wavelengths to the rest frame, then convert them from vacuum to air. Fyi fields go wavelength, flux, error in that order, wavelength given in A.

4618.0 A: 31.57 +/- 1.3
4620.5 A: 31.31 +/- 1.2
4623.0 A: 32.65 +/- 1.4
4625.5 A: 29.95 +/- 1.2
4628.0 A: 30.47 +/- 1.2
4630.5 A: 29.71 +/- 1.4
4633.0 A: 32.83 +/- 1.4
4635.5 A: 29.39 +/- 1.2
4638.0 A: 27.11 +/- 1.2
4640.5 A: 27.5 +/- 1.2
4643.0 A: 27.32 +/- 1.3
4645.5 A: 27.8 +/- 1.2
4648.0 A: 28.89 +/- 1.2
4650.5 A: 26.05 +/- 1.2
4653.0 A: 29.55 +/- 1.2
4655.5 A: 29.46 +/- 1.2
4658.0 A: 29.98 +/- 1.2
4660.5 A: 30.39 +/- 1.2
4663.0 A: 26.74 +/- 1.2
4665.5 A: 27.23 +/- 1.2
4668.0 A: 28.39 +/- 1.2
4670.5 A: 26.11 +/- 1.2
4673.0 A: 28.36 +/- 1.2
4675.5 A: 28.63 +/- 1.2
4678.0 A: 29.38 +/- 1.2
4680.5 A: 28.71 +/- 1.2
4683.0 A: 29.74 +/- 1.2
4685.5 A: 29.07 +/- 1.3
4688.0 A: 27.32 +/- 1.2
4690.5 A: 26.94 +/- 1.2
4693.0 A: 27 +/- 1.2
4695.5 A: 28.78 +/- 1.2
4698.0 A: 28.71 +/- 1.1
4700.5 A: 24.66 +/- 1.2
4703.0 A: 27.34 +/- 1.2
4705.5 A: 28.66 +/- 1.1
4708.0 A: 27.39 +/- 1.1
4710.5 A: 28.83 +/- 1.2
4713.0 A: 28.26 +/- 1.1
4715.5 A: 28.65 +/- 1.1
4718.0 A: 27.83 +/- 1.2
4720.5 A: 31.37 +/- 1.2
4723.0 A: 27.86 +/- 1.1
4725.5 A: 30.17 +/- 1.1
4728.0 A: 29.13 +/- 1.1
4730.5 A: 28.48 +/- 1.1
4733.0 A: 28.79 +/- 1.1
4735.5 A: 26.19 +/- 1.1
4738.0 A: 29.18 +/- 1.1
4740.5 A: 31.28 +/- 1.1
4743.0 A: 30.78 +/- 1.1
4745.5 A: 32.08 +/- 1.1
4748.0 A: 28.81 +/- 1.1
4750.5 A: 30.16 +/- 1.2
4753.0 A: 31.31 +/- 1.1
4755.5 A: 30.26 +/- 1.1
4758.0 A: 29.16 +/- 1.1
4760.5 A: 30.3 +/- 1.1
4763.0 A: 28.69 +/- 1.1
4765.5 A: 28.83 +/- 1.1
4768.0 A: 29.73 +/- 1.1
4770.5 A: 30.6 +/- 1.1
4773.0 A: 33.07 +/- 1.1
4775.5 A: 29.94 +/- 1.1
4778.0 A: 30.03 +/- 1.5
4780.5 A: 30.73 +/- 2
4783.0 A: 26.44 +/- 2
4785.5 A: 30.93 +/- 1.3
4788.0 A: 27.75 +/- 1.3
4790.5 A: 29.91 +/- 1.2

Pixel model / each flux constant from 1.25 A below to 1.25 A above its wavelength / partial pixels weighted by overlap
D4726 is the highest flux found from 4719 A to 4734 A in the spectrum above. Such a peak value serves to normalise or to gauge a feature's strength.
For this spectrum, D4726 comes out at 31.37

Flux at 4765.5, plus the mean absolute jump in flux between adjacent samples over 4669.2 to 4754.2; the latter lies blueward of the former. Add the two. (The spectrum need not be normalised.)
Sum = 30.3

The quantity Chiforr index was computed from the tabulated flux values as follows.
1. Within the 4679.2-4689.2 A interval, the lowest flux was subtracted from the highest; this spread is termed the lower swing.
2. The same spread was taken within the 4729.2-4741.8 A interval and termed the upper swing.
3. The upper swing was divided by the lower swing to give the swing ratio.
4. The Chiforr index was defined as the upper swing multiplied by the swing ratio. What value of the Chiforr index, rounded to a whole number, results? 11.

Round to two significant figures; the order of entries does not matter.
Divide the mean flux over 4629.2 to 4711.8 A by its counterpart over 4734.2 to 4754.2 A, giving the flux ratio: 0.94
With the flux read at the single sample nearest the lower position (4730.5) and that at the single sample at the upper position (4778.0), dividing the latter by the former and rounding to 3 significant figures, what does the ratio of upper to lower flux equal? 1.05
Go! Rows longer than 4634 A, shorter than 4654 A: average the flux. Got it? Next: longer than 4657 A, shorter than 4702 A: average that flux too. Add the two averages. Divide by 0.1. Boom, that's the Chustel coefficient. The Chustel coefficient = 561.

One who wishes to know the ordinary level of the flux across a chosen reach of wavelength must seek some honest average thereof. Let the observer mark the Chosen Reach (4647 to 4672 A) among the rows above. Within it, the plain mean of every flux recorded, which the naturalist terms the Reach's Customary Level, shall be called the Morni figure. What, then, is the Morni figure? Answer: 28.3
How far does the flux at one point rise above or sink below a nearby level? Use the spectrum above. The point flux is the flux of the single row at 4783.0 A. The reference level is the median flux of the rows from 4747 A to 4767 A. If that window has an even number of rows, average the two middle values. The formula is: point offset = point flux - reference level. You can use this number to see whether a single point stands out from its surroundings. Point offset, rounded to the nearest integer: -3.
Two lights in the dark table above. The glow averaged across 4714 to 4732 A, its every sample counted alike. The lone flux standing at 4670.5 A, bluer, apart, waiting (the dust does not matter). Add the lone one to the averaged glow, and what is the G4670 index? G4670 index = 55.2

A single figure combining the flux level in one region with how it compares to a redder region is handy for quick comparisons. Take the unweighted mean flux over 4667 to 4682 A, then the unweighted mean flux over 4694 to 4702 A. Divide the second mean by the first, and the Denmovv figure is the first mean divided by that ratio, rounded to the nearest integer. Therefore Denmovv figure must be 29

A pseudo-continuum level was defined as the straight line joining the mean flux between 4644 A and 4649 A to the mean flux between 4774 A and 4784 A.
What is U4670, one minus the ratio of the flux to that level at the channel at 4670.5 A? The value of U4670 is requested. 0.08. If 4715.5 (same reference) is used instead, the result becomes 0.01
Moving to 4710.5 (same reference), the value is 0.00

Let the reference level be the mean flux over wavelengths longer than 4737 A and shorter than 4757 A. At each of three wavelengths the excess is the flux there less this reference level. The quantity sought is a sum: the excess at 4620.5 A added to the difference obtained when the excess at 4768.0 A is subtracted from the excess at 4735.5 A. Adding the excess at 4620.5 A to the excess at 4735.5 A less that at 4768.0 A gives -2.7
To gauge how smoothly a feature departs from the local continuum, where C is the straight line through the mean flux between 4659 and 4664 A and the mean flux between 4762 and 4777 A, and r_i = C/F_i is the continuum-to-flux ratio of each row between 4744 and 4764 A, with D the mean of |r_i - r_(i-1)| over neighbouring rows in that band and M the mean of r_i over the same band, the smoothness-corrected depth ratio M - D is 0.945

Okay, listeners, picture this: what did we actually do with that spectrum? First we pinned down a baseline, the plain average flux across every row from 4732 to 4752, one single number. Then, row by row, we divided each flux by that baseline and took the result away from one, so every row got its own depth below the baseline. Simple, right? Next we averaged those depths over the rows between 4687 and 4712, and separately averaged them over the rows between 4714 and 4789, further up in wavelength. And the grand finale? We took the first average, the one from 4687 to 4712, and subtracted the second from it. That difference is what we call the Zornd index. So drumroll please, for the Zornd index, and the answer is 0.069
